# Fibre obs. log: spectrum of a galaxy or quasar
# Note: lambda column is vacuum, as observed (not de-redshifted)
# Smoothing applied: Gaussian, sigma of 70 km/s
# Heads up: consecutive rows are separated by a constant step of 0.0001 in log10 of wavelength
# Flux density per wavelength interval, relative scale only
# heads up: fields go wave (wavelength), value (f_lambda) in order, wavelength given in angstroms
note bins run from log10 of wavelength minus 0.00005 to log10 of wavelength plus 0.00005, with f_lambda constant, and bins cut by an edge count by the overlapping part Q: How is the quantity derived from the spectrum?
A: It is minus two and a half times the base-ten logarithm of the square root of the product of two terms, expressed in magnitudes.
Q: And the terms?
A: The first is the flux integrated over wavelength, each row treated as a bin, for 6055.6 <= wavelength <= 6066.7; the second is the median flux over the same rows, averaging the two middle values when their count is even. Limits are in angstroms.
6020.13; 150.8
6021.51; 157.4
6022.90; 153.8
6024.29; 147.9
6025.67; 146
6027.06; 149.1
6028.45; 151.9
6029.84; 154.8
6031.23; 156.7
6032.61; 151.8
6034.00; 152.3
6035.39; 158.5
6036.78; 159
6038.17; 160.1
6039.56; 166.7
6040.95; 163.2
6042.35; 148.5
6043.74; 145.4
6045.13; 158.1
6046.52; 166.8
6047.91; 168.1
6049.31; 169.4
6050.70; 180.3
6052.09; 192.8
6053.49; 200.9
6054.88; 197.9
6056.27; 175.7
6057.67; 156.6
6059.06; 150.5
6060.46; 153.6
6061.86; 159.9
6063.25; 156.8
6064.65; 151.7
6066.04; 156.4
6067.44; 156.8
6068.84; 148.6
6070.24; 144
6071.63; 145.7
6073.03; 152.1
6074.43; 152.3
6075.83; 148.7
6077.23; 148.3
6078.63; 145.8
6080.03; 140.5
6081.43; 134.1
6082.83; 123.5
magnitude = -6.80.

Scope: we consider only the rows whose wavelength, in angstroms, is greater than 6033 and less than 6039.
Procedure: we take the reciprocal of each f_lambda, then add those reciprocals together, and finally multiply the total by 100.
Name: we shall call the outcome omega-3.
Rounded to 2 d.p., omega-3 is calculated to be 2.54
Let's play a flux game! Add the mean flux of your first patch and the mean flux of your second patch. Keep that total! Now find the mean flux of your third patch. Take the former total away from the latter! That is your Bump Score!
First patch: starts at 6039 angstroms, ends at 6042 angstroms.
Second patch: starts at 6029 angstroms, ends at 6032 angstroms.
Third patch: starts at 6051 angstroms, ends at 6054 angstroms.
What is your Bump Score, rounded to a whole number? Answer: -124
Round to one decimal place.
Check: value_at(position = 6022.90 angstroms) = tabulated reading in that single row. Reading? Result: 153.8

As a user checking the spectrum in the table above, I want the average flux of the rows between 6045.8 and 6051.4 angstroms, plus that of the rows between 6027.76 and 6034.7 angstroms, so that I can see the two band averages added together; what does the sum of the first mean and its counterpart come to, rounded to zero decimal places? 325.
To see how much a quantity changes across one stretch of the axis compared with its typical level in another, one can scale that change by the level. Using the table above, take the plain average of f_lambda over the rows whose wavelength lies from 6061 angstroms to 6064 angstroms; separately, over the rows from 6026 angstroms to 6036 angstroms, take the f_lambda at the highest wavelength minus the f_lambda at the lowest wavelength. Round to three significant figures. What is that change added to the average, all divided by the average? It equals 1.06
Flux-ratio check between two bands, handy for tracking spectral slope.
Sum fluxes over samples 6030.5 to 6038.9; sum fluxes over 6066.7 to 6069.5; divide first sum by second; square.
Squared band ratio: 9.4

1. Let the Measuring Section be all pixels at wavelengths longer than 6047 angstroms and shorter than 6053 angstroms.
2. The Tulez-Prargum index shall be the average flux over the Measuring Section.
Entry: 178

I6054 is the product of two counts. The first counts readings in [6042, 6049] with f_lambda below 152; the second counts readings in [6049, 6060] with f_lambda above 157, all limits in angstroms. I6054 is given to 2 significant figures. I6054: 12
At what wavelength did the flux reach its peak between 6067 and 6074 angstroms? 6067.44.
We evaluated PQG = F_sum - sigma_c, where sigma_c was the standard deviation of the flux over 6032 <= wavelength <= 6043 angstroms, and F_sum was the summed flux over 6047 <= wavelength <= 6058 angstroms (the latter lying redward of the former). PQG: 1436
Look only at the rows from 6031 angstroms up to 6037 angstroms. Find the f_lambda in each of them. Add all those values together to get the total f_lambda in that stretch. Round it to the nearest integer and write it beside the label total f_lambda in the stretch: 778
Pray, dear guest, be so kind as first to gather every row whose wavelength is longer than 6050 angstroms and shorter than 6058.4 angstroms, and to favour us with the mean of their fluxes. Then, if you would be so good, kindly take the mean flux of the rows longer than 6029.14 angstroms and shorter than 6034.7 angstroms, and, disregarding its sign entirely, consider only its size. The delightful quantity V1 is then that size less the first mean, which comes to -30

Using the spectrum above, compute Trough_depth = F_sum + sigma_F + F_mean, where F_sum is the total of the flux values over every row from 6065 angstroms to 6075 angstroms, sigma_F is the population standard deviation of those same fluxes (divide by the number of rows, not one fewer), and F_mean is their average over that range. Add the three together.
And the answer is 1211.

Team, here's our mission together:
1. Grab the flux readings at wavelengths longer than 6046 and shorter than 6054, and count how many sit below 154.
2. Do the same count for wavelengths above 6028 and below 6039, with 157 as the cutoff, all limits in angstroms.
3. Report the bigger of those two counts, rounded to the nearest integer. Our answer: 5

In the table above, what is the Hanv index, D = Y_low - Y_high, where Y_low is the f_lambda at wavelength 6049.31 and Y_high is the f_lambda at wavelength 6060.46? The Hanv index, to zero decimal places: 16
